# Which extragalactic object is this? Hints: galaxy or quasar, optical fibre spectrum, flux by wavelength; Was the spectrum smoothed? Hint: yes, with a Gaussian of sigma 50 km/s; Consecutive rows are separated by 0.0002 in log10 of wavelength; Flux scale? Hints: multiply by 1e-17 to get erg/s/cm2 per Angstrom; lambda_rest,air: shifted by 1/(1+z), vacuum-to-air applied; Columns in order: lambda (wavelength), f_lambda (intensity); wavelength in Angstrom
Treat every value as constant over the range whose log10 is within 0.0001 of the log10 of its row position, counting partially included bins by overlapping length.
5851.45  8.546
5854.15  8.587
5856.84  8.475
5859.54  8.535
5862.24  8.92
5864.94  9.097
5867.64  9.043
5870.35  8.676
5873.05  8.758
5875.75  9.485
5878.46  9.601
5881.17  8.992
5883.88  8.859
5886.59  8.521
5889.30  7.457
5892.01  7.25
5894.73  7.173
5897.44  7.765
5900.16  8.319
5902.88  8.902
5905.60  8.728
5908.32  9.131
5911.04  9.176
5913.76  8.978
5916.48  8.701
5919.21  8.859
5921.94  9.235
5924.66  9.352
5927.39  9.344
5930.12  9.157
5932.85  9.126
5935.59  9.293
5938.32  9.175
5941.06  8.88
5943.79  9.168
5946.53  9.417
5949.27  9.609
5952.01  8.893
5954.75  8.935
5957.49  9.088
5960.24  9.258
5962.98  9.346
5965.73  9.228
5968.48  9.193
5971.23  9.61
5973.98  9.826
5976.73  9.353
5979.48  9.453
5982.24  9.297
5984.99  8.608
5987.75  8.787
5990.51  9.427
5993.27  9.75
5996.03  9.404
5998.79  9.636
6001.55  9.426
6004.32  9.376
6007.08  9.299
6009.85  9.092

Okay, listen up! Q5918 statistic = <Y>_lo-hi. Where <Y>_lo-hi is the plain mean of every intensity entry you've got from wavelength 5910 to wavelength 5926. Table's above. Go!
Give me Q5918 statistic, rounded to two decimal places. 9.05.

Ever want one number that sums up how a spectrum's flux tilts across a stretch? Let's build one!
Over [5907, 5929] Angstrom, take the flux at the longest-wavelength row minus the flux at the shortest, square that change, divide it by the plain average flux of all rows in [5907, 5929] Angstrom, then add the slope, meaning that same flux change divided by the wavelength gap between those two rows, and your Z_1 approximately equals 0.016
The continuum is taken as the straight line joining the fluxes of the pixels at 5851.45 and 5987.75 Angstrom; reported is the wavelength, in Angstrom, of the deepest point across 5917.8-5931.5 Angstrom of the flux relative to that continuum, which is 5919.21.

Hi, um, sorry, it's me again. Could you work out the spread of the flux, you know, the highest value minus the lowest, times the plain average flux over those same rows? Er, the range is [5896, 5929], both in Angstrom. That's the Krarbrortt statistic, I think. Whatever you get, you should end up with 14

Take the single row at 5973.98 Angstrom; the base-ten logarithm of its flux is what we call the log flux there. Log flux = 0.99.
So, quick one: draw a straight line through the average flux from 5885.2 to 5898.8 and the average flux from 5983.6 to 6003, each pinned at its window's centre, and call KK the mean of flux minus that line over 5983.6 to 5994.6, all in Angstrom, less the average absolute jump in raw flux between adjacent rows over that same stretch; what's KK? -0.5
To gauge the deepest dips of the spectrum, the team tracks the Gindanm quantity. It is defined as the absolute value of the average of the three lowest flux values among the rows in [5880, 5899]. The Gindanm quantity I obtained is 7.3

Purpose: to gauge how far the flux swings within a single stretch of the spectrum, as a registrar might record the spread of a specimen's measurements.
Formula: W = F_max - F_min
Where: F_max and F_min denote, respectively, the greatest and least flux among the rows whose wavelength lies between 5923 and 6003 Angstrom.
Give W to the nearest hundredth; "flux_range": 1.22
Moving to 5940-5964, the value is 0.73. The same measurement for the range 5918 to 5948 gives 0.56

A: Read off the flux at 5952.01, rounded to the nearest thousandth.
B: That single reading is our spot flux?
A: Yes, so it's 8.893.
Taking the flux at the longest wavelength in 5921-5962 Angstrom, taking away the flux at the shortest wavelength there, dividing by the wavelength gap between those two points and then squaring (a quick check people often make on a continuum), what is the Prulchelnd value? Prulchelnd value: 0.0000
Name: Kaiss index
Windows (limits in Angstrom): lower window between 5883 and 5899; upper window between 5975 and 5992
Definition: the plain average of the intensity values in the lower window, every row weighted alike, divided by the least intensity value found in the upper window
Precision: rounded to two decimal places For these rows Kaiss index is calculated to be 0.91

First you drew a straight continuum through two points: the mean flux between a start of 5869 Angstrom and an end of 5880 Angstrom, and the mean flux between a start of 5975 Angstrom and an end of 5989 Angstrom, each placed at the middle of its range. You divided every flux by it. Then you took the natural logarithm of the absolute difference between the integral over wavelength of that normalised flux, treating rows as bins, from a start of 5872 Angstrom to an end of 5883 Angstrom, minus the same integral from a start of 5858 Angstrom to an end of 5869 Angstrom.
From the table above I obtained -0.9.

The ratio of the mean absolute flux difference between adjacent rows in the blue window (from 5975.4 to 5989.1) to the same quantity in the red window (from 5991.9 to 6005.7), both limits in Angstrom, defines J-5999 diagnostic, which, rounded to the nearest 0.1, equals 1.3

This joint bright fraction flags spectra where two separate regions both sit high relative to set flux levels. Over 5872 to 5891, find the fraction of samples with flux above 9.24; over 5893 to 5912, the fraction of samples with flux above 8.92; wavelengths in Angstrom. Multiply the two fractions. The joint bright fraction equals 0.082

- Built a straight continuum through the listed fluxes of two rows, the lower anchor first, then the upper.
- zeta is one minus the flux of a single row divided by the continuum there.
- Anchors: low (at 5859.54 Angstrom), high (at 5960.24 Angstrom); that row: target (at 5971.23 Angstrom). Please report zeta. -0.03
